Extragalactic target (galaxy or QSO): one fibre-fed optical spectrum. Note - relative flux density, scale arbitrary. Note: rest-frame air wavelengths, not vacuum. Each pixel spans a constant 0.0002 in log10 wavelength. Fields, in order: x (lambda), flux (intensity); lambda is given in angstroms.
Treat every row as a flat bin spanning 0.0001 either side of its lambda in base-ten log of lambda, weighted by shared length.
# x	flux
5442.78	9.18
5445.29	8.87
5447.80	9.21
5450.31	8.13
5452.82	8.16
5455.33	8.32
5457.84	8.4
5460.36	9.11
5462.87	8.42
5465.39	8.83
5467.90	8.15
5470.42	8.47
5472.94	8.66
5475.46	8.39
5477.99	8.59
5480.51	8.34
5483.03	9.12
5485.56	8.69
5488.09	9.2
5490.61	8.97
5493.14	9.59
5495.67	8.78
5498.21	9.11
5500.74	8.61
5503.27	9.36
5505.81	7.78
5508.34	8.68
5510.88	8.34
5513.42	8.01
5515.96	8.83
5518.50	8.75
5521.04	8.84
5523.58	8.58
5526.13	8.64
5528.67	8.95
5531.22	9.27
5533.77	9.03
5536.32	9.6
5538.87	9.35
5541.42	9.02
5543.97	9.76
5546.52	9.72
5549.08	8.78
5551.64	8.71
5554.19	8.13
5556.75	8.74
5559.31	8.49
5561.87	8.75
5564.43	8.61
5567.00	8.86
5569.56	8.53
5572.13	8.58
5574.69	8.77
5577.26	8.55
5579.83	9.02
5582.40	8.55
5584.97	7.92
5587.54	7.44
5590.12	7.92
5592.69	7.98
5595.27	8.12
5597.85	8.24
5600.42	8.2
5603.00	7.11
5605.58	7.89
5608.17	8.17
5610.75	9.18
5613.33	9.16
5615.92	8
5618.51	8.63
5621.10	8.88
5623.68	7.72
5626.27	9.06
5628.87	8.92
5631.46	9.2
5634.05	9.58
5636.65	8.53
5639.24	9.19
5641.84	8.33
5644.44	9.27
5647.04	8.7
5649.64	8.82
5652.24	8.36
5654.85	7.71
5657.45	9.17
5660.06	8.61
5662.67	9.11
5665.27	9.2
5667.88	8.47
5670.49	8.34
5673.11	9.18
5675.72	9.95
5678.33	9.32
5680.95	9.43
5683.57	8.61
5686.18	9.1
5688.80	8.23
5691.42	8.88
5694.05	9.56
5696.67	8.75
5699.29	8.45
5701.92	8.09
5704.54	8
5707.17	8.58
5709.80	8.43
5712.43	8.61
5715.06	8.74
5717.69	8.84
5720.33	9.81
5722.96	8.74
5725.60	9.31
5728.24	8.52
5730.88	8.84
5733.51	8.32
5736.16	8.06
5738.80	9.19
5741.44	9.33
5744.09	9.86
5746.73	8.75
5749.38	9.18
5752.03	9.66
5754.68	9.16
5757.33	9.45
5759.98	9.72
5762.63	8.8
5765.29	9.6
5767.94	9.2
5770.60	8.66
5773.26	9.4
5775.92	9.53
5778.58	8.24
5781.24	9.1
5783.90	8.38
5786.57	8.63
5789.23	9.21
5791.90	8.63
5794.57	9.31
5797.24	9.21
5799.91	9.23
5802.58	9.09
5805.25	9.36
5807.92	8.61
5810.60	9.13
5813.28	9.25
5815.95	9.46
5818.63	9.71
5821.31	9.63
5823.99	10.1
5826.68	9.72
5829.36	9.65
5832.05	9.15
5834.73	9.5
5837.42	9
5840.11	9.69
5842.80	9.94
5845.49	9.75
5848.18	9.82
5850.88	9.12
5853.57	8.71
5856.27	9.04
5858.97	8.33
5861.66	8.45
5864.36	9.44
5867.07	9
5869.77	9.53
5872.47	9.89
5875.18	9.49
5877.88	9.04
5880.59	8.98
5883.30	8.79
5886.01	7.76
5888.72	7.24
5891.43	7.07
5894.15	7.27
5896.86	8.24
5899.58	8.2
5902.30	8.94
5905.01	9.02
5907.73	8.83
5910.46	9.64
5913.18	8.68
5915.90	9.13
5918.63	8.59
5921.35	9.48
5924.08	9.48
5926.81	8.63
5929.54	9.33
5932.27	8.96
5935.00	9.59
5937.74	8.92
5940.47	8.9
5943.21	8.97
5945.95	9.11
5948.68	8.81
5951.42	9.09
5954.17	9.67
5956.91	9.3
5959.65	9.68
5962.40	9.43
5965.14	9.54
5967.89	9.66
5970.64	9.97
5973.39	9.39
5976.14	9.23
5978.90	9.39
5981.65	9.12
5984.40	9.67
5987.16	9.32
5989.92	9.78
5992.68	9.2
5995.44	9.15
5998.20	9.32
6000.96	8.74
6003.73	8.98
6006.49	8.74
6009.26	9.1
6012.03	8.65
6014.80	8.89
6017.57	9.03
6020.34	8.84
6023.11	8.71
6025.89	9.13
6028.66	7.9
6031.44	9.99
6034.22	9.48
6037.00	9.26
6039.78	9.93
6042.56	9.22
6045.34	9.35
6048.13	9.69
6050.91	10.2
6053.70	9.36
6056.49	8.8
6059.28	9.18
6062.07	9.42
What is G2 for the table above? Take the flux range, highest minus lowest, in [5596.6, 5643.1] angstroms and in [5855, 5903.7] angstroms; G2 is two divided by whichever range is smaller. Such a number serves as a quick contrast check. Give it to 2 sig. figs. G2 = 0.81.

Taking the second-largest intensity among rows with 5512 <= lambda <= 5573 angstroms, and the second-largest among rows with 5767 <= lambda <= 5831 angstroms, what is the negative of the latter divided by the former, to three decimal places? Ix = -1.000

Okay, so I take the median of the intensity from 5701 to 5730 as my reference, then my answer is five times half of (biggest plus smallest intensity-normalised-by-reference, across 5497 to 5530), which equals 5.0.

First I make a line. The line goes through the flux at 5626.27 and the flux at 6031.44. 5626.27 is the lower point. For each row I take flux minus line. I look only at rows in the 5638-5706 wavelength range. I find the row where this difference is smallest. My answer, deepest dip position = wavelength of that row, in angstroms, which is 5654.85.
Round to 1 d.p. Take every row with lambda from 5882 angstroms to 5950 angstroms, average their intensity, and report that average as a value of 8.7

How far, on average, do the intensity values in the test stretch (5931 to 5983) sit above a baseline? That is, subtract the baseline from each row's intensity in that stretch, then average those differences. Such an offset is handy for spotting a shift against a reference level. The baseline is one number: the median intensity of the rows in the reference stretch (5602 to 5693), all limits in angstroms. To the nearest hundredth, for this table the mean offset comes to 0.42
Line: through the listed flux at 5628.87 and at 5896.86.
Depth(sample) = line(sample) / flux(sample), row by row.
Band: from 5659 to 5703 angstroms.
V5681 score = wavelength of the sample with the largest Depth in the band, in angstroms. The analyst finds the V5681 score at 5701.92 angstroms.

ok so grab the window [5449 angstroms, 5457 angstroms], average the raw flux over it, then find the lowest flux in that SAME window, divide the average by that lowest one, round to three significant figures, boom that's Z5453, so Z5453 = 1.01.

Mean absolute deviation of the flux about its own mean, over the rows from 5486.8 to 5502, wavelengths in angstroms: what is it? 0.26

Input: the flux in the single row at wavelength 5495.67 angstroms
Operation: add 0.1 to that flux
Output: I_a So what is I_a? 8.88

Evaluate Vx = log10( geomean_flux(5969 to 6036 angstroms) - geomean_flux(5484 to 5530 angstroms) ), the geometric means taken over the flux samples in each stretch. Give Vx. -0.4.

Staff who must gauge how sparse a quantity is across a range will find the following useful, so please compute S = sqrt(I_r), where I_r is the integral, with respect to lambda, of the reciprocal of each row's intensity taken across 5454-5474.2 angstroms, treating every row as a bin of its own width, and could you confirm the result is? 1.54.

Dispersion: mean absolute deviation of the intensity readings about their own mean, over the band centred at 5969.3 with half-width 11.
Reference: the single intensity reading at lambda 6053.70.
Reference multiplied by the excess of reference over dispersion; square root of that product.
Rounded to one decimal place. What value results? 9.3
